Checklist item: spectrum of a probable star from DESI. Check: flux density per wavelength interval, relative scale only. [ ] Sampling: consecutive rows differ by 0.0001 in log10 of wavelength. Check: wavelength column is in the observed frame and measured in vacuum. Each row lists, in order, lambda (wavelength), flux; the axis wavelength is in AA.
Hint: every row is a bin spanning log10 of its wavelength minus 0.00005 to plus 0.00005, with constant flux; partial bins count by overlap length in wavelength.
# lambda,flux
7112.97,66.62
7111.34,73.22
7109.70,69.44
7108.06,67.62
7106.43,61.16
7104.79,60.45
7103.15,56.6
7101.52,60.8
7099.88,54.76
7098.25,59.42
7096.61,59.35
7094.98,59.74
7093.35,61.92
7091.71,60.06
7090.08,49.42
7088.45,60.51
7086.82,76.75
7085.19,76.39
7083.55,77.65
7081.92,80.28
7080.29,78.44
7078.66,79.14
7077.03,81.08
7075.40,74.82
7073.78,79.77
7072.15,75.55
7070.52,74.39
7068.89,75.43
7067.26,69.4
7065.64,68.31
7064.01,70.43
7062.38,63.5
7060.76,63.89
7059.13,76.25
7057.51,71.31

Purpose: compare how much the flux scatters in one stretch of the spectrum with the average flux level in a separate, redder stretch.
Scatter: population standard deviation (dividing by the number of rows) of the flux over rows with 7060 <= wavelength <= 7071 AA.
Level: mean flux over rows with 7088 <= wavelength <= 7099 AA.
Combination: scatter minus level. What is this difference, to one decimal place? -54.3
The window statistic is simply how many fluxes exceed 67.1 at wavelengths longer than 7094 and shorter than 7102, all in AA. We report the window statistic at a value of 0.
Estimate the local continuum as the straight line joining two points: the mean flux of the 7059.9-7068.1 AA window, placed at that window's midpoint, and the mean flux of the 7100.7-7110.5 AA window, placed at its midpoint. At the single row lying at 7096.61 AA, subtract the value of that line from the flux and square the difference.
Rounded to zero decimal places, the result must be 18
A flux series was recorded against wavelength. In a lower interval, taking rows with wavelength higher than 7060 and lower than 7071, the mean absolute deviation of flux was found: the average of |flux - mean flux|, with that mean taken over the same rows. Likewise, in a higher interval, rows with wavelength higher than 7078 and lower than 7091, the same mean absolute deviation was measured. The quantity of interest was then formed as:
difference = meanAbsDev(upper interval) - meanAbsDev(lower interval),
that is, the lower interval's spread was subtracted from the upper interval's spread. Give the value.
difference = 5.2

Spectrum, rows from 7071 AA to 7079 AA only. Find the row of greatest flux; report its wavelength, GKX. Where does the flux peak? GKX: 7077.03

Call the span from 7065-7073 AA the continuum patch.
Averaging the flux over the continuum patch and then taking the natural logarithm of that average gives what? 4.29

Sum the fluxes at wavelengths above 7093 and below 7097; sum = 181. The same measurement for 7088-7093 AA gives 170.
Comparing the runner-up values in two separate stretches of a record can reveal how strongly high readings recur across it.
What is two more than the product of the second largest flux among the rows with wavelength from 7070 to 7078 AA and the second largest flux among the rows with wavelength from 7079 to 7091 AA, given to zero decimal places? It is 6259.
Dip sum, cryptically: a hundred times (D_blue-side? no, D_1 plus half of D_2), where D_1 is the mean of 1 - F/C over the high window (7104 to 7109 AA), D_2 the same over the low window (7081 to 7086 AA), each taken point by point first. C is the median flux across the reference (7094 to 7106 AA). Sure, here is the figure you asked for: -22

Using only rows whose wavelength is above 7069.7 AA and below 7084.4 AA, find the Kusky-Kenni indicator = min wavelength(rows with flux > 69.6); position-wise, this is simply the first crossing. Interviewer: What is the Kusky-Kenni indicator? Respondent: 7070.52 AA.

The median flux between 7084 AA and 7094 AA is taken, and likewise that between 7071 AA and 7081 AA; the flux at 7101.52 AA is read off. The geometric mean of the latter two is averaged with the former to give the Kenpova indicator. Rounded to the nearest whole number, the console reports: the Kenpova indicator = 65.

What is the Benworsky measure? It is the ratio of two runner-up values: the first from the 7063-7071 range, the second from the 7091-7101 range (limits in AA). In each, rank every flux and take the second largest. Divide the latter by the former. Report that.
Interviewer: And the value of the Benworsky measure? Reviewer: 0.81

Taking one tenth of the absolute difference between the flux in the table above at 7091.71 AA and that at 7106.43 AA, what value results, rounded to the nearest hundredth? 0.11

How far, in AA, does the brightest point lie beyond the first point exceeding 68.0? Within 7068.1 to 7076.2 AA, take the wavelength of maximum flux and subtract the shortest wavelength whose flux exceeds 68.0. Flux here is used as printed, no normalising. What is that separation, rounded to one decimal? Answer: 4.9 AA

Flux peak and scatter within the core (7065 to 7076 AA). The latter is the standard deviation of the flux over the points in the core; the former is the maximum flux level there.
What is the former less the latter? 76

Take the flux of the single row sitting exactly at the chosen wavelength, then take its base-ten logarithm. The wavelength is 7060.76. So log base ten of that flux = 1.81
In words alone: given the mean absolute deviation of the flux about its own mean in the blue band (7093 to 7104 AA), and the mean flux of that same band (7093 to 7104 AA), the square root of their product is 10.5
